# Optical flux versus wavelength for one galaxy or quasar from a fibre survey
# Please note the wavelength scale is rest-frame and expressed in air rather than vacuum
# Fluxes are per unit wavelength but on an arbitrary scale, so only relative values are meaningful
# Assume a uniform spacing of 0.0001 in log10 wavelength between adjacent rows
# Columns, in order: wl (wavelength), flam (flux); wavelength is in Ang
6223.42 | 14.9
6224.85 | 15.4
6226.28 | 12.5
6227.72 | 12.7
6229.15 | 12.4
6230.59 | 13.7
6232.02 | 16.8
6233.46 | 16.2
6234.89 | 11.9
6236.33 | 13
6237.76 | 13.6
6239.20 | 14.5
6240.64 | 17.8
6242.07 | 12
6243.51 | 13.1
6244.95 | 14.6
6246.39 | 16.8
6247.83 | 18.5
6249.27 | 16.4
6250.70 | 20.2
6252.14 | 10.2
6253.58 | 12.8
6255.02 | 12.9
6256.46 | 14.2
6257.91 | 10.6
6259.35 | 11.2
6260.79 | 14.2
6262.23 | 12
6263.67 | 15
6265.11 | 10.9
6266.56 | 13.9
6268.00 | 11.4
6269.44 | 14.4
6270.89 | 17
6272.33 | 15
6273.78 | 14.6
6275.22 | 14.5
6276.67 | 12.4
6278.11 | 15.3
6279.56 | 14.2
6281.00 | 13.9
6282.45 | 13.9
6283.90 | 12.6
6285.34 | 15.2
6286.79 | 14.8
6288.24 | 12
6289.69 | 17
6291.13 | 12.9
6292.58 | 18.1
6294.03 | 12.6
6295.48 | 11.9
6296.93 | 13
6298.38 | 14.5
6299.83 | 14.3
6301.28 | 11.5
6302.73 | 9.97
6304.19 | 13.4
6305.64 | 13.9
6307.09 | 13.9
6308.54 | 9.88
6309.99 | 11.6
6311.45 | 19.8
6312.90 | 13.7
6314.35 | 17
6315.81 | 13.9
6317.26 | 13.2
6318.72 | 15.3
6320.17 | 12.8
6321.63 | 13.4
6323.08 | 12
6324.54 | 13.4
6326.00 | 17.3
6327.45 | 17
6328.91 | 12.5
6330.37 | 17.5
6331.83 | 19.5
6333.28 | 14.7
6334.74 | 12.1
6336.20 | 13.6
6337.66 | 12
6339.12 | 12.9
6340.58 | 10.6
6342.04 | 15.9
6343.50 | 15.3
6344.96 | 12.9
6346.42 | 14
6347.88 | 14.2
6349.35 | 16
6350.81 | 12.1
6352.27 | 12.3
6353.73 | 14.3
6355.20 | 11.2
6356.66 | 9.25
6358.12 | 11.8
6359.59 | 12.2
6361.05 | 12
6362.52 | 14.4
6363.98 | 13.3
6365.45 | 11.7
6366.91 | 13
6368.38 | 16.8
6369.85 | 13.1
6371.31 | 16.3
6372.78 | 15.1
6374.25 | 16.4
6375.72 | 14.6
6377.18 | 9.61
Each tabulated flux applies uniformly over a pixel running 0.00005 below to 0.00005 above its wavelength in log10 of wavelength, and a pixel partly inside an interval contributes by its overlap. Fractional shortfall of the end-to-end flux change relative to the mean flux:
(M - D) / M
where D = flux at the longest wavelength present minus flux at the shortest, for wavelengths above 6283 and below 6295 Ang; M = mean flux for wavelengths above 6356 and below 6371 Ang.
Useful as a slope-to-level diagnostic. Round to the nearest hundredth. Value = 1.00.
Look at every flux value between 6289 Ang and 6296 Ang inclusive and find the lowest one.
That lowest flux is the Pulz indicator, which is 11.9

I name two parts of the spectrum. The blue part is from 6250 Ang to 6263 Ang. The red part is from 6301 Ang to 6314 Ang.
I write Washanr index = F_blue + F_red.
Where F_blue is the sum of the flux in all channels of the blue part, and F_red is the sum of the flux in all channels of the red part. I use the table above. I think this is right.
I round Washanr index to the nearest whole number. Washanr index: 236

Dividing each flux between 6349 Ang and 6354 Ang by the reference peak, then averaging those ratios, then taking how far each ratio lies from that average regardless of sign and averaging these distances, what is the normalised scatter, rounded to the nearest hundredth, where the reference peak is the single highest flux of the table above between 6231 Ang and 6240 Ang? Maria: 0.09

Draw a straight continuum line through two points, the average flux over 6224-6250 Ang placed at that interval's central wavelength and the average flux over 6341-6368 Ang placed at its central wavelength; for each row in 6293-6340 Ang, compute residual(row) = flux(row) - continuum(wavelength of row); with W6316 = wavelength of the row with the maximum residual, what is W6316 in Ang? 6311.45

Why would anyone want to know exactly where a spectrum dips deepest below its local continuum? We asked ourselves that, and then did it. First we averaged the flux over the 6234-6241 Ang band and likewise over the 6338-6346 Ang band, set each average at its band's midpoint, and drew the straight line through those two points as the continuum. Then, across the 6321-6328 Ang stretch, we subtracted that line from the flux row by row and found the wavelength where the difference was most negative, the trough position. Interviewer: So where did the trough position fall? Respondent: 6323.08 Ang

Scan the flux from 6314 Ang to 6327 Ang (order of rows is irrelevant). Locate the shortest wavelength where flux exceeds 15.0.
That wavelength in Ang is 6314.35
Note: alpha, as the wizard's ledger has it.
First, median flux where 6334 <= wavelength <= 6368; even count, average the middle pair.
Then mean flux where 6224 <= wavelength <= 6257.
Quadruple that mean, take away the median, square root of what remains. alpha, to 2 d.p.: 6.70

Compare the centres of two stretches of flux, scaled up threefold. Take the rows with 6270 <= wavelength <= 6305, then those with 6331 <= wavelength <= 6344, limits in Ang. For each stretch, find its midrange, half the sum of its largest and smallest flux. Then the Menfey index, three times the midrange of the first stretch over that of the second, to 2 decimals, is 2.80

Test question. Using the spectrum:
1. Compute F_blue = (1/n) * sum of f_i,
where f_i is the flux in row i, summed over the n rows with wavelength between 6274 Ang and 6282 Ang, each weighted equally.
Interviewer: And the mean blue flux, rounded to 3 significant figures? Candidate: 14.1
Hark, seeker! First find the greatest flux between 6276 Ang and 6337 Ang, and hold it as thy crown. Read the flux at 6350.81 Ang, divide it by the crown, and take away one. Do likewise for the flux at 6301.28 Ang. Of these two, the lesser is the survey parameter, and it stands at -0.42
